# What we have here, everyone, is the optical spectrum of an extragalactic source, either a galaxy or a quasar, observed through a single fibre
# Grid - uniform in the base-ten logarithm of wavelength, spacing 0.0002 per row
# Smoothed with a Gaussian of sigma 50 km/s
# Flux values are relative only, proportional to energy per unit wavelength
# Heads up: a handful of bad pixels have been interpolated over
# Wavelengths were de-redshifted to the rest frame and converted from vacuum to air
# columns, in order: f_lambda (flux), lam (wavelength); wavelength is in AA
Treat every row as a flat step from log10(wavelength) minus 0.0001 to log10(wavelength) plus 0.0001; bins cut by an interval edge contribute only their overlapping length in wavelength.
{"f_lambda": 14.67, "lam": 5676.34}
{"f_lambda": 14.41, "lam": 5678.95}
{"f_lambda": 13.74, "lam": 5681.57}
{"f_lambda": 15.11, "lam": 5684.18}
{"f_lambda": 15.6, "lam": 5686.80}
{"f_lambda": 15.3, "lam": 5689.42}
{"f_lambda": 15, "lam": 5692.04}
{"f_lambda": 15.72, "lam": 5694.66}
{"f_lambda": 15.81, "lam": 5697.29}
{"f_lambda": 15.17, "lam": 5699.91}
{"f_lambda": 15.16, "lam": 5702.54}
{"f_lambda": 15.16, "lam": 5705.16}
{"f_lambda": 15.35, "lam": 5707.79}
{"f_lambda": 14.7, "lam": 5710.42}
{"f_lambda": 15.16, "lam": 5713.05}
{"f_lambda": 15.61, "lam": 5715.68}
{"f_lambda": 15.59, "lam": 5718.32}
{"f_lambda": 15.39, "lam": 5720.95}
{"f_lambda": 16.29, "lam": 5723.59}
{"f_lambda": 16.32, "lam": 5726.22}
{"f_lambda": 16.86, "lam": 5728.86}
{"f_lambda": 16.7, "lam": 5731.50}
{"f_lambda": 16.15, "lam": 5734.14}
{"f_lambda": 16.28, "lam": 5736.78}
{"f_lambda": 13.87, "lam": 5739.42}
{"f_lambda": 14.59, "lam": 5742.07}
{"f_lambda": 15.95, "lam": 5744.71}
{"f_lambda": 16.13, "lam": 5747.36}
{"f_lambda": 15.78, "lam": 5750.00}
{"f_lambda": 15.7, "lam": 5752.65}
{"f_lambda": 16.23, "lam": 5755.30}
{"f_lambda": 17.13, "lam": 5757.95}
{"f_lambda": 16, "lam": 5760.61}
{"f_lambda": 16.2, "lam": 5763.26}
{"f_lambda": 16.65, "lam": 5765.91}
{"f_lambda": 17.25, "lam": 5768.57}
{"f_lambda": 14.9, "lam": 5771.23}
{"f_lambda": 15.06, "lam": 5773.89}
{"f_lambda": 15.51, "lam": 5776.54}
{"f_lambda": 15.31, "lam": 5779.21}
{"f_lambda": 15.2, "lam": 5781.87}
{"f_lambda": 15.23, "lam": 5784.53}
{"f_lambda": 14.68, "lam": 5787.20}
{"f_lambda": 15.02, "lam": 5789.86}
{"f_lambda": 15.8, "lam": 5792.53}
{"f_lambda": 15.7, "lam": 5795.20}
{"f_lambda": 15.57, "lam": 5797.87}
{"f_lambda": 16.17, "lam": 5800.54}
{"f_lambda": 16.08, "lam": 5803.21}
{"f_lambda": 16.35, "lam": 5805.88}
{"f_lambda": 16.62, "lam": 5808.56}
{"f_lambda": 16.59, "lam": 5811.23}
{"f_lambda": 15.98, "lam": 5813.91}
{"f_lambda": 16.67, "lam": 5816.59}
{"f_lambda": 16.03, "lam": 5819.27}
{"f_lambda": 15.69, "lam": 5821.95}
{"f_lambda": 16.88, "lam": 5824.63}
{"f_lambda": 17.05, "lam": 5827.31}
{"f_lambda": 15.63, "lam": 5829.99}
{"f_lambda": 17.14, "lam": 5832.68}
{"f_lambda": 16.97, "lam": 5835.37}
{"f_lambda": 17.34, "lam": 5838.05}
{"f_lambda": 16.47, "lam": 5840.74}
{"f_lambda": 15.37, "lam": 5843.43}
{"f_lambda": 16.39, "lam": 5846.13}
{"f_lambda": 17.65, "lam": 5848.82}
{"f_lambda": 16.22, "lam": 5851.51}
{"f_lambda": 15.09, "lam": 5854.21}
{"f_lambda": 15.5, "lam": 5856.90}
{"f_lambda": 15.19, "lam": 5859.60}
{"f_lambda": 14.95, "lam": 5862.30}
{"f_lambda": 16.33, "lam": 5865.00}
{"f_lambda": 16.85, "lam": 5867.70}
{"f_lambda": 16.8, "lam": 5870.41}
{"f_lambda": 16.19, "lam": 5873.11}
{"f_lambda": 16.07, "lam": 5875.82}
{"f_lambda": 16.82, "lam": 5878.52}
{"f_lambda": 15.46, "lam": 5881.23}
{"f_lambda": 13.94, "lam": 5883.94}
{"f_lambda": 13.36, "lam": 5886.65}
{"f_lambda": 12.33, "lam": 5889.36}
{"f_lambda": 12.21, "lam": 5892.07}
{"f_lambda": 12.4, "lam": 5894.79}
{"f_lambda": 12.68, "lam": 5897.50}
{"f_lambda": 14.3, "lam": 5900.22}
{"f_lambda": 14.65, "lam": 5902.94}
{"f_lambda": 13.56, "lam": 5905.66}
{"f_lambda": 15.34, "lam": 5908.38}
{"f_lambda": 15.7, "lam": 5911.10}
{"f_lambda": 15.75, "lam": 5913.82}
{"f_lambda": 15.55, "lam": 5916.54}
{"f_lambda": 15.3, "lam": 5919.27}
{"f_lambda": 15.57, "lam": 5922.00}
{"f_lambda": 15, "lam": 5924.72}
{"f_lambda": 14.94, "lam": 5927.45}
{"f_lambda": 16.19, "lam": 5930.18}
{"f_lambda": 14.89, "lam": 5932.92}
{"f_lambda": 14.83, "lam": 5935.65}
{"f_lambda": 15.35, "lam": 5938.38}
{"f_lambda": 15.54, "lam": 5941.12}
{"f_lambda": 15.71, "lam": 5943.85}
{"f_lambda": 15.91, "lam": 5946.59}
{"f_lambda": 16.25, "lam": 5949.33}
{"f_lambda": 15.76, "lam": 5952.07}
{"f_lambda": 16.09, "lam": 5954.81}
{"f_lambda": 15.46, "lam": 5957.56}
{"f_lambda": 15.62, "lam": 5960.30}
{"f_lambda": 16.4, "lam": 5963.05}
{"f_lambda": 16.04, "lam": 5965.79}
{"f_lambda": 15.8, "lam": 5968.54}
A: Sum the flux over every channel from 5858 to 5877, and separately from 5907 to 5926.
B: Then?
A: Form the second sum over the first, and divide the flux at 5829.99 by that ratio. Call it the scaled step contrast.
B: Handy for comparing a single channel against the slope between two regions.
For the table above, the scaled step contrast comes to 16.2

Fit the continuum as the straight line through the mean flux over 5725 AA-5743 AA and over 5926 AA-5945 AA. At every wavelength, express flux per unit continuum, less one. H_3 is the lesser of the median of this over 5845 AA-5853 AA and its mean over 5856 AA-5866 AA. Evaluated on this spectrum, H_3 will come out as 0.00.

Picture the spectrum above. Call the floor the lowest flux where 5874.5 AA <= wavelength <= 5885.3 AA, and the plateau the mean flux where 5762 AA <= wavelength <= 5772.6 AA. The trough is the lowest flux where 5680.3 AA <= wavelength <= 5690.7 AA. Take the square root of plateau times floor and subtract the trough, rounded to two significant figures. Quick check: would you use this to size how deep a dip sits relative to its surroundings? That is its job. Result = 1.3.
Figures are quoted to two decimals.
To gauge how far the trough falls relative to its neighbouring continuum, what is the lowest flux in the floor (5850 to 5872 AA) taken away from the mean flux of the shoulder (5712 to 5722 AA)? 0.49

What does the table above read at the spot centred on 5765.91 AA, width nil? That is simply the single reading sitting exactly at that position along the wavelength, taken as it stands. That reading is 16.65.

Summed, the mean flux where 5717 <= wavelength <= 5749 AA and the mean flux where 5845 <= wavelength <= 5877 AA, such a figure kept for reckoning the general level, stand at 31.95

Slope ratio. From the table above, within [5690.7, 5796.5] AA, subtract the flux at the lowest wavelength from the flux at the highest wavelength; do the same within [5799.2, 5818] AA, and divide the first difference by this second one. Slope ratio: 1.4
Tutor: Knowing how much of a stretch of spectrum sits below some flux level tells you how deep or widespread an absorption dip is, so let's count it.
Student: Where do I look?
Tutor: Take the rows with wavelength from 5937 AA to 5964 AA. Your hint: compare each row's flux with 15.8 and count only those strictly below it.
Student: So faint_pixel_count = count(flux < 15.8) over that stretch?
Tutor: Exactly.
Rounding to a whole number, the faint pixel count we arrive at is 6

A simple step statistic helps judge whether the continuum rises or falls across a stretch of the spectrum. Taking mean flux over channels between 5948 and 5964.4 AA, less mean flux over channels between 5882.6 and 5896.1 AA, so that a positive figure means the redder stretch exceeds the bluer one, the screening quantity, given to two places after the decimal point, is 3.08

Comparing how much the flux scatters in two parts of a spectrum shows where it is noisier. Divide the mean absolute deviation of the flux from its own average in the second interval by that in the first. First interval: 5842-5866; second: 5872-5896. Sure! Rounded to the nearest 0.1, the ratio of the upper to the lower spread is 2.3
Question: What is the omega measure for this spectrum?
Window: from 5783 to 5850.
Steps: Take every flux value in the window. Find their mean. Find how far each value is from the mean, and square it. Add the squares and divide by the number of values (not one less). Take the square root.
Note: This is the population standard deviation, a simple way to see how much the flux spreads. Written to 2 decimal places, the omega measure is 0.74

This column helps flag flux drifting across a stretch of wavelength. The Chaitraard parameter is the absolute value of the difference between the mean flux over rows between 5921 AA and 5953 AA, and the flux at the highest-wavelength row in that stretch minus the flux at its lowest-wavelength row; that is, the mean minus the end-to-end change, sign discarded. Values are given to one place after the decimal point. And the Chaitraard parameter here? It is 15.3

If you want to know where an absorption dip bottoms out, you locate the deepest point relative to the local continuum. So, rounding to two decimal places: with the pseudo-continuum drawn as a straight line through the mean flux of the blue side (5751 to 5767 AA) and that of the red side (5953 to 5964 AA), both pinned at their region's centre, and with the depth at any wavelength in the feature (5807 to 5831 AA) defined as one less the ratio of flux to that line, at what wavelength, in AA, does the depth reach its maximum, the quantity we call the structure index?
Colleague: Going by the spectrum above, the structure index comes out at 5829.99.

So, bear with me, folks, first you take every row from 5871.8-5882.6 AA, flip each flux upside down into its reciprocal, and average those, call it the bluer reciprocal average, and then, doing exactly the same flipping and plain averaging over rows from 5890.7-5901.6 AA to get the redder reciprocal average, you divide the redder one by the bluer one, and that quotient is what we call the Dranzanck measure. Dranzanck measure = 1.25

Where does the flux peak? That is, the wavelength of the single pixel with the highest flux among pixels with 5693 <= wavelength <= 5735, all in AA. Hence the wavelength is 5728.86 AA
